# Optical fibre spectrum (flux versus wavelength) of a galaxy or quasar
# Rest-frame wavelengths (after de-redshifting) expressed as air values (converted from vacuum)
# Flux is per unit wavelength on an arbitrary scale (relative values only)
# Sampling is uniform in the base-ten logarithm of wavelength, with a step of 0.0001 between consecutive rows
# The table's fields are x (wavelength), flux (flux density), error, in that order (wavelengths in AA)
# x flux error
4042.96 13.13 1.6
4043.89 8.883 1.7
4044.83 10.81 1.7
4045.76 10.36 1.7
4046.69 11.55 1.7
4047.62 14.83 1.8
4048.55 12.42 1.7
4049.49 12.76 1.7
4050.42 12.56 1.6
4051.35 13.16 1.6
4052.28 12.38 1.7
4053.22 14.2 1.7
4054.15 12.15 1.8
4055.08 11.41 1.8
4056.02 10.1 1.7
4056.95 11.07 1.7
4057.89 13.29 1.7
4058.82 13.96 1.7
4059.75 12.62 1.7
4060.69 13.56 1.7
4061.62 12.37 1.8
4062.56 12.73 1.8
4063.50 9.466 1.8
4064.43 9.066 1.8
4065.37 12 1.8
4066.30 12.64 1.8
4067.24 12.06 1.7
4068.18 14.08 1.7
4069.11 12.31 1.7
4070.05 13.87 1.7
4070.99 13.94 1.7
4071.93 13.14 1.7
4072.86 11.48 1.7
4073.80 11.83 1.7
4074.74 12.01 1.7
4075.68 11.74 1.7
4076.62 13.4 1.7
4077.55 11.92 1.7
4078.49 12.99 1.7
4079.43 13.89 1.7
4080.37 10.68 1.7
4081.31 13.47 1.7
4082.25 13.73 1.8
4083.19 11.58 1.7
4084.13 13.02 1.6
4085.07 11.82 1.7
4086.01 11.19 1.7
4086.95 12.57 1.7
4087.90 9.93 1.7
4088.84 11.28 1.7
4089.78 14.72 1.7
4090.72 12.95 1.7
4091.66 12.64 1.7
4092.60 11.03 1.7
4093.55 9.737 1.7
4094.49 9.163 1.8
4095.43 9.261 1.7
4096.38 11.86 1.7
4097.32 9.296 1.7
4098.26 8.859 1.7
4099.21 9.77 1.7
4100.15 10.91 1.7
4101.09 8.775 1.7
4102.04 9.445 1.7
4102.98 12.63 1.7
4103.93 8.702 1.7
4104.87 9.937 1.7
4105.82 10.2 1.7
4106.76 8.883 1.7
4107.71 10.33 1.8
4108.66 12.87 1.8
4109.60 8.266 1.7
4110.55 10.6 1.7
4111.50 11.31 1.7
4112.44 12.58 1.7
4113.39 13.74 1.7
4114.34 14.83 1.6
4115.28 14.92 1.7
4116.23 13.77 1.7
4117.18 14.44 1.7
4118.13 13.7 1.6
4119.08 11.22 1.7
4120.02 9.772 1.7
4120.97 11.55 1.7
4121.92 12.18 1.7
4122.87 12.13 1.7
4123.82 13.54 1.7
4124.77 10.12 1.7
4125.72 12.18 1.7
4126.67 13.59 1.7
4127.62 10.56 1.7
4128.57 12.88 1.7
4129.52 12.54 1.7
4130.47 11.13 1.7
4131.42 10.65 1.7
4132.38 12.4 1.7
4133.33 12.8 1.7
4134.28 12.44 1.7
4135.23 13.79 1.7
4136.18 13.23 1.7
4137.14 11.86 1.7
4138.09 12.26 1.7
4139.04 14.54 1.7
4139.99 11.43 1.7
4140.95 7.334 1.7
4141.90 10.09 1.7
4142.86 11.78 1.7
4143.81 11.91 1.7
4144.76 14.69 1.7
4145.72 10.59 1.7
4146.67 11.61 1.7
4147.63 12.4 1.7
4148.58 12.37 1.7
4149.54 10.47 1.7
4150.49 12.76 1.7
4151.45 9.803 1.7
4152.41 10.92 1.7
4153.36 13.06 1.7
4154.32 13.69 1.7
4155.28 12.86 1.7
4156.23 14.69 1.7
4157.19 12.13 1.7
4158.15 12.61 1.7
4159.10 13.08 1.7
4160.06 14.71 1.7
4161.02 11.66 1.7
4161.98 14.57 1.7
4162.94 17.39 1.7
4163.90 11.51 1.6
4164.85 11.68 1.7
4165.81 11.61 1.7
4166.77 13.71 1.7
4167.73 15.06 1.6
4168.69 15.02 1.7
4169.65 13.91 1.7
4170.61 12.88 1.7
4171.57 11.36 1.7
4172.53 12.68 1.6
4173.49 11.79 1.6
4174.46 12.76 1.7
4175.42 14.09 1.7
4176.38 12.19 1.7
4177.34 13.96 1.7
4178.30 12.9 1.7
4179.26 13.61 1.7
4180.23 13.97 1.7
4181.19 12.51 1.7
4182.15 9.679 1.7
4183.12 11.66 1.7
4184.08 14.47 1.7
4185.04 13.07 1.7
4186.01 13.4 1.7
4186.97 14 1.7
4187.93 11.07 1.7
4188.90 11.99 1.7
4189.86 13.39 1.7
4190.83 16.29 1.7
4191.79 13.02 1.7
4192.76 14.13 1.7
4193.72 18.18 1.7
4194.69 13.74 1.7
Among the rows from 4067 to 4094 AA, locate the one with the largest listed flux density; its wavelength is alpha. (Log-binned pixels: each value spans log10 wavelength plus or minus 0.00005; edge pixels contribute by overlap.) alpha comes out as 4089.78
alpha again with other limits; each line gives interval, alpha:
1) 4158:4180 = 4162.94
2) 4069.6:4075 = 4070.99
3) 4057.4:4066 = 4058.82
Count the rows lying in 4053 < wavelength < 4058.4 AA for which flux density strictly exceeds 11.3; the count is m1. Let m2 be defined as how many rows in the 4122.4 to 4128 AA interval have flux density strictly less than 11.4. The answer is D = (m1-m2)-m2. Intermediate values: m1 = 4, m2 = 2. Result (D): 0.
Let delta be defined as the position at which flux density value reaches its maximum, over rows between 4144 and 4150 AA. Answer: 4144.76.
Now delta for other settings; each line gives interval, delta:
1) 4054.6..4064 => 4058.82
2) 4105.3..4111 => 4108.66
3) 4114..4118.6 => 4115.28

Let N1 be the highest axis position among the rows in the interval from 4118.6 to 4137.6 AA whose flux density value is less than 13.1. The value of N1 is 4137.14 AA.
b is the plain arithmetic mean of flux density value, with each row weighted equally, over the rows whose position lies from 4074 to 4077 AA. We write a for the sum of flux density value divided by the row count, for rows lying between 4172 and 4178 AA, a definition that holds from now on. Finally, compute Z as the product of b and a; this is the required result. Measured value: 160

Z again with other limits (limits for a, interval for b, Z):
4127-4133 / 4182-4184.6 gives 140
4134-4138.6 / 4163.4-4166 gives 148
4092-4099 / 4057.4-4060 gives 131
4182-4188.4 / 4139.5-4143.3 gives 127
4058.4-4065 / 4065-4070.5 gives 154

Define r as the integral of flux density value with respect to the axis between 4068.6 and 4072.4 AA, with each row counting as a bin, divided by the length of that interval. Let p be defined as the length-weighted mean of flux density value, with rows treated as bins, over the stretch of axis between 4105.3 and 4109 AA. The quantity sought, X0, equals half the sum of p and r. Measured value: 11.9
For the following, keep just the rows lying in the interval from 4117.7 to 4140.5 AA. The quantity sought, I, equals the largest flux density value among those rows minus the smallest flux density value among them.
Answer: 4.77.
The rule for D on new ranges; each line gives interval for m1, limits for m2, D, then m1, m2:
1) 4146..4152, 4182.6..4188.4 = 2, 4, 1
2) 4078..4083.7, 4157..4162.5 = 5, 5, 0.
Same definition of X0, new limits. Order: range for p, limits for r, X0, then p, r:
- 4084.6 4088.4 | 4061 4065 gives 11.2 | 11.4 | 11.0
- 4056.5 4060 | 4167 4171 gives 13.5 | 12.8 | 14.2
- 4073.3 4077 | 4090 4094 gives 12.0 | 12.2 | 11.8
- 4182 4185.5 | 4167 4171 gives 13.3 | 12.5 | 14.2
